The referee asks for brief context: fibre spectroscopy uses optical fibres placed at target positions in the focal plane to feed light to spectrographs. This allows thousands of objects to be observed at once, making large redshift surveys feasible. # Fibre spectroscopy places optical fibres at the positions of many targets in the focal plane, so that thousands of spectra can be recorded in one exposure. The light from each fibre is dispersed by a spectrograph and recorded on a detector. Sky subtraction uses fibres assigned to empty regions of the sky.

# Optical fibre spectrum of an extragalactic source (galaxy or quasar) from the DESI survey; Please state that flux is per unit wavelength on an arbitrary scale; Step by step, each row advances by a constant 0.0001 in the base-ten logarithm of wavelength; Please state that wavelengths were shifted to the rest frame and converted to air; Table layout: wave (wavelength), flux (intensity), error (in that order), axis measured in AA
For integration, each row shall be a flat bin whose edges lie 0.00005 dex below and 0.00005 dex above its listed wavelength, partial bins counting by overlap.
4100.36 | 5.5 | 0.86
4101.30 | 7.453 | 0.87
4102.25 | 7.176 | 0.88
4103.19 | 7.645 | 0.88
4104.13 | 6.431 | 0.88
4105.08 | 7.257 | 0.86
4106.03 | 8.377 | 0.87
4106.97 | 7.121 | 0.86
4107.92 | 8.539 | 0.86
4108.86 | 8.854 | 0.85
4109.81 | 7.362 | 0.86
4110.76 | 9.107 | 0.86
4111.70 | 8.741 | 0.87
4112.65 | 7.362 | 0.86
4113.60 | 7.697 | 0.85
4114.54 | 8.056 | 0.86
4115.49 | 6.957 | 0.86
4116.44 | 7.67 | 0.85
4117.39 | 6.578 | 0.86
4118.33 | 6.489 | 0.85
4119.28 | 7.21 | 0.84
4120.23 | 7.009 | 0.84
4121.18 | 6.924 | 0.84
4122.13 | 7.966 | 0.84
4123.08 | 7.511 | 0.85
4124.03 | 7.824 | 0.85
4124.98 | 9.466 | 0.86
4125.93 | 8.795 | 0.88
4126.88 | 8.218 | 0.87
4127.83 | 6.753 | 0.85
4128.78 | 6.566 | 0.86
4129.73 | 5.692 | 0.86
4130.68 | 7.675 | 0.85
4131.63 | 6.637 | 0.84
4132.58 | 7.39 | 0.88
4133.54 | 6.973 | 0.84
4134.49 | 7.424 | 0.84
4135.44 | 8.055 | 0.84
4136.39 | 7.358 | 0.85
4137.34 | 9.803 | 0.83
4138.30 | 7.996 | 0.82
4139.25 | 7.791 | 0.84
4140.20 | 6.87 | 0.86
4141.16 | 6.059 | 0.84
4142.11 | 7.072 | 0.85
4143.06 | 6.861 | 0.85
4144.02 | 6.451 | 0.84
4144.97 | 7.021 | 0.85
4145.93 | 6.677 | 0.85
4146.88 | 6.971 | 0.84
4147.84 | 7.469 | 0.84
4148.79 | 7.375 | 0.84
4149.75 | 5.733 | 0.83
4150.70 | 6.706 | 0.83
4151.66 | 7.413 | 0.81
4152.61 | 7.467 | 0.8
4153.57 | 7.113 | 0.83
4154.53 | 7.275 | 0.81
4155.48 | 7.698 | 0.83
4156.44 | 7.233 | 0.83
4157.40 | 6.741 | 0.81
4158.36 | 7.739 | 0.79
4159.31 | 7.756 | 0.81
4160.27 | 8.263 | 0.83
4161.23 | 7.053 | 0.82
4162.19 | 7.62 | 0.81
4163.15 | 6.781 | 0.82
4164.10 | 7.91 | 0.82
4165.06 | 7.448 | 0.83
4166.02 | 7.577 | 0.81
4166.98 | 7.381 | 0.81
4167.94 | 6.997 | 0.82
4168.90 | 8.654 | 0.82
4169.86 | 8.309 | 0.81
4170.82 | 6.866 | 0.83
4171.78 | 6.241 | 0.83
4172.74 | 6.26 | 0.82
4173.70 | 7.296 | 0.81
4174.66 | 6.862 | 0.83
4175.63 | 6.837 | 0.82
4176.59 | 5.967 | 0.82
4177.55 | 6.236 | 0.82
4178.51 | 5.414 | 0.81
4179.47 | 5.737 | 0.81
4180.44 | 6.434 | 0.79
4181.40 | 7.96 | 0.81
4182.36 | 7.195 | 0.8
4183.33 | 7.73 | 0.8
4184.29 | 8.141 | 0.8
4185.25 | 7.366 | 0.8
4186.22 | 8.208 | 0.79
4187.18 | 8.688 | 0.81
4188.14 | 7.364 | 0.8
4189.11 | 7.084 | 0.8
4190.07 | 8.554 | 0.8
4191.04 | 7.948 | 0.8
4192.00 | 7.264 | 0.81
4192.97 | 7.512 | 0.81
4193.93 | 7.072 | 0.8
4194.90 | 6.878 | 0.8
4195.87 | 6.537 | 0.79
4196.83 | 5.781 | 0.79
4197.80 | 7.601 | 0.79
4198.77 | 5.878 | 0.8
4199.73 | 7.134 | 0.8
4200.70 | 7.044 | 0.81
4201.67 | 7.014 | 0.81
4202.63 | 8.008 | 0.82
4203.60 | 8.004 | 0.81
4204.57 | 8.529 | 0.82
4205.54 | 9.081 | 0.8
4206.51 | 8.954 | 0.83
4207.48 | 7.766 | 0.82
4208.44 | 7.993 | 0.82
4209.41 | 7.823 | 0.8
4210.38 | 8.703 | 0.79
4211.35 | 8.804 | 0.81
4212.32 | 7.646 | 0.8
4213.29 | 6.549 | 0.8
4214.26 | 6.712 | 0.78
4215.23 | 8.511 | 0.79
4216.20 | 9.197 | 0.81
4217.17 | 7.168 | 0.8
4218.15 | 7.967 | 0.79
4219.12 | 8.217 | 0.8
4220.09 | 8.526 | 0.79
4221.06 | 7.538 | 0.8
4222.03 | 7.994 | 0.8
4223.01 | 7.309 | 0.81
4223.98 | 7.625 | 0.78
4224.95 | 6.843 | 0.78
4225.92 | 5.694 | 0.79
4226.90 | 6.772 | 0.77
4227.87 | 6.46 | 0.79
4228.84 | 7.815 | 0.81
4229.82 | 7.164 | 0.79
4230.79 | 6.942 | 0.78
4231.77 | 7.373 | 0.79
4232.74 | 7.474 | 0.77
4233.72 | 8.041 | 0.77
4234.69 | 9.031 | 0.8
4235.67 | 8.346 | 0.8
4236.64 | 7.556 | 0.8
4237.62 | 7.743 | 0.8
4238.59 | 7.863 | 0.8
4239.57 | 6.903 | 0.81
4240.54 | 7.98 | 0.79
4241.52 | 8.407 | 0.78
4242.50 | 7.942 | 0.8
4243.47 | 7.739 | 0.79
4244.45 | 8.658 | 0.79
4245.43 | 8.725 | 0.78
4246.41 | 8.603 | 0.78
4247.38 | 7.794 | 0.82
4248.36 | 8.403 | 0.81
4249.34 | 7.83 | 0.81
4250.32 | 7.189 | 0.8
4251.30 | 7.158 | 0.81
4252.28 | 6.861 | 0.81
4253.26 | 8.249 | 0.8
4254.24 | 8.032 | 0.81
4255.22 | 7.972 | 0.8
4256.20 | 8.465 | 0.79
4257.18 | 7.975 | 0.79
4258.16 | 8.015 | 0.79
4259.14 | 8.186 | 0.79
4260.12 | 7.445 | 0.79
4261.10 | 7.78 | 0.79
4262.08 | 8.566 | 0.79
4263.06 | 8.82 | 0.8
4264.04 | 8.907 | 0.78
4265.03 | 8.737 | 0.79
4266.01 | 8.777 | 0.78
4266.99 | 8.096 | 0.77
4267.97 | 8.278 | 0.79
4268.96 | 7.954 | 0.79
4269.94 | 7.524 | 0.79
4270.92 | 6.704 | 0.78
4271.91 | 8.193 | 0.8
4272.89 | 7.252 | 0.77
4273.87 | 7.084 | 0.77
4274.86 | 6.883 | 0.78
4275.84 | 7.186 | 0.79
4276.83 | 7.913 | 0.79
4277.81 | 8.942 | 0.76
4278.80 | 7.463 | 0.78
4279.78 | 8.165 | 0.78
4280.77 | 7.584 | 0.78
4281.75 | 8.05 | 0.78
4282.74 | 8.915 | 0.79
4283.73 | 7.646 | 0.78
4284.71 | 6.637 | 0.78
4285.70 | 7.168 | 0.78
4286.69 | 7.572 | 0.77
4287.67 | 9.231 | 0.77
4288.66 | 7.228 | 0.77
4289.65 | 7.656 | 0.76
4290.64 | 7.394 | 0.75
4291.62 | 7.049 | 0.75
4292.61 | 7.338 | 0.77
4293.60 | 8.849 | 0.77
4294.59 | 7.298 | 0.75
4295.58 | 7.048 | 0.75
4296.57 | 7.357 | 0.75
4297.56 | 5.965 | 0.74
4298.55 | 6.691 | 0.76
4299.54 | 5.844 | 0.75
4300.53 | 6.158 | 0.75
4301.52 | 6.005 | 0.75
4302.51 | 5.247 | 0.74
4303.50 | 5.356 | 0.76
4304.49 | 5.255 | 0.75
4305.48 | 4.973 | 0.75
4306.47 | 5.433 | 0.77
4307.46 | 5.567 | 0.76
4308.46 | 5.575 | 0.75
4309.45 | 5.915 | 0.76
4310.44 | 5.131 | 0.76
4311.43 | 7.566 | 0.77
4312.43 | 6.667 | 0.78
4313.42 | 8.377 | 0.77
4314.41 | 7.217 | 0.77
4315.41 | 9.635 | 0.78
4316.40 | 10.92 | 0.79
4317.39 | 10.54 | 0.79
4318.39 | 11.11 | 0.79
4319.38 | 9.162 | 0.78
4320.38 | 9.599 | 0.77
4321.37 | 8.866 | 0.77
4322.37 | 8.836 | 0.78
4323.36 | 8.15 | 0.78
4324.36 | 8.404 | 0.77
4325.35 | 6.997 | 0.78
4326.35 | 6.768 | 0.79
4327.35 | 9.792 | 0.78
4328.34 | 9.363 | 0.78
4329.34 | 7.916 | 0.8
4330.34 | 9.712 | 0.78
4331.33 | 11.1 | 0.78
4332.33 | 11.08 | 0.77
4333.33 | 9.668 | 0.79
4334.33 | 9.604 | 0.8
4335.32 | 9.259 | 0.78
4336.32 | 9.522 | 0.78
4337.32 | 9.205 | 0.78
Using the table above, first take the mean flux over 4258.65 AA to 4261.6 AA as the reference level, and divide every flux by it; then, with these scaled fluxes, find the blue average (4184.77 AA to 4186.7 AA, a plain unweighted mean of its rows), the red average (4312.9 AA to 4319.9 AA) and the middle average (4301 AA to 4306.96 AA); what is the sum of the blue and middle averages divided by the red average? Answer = 1.4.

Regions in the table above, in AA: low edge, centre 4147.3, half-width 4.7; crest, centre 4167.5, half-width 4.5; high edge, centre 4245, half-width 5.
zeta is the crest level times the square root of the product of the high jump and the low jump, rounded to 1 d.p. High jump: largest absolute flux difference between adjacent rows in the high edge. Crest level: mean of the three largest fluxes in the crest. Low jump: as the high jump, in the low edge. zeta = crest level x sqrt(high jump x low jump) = 10.2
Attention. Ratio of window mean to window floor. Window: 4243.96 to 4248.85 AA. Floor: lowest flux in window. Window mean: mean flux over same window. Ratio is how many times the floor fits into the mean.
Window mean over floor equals 1.08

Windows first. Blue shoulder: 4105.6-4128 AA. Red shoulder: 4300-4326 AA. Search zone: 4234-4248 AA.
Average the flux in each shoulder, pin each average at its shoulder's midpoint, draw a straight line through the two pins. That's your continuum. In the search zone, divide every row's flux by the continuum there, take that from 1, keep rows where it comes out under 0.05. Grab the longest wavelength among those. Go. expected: 4247.38 AA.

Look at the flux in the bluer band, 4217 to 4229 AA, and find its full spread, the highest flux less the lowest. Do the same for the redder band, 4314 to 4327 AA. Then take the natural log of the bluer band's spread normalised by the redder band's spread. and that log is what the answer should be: -0.4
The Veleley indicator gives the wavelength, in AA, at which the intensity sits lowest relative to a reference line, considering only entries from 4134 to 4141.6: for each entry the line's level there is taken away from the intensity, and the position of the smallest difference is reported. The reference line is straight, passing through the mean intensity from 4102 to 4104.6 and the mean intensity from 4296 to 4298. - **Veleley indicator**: 4141.16 AA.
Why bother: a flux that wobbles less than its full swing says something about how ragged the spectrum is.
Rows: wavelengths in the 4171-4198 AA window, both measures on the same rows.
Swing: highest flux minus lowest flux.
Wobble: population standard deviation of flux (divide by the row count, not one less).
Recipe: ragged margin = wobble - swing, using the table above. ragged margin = -2.4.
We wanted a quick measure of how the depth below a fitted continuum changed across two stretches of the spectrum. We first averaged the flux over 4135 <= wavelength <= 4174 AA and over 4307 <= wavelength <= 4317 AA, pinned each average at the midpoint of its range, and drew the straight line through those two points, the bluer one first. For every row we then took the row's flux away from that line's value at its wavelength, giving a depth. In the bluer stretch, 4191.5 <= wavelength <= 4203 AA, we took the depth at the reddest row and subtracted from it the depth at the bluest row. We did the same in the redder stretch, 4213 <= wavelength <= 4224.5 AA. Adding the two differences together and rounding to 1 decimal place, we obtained -1.8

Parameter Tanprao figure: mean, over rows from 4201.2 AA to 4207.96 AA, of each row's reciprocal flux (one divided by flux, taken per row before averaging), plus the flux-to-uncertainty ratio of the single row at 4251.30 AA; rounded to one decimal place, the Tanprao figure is 9.0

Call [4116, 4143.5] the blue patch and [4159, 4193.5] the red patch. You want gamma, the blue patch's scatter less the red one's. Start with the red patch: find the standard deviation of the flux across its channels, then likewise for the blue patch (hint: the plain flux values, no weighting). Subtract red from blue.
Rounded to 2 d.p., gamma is 0.09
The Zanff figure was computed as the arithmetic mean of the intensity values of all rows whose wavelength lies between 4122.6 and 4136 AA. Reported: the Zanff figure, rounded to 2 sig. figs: 7.5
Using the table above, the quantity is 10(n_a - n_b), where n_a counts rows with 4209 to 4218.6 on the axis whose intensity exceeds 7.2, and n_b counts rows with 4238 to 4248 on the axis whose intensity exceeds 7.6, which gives -20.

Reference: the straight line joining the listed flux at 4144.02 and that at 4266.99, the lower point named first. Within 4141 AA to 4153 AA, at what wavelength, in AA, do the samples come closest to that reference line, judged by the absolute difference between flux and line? 4144.02 AA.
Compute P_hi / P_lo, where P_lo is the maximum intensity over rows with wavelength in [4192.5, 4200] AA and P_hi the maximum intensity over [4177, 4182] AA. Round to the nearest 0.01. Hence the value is 1.05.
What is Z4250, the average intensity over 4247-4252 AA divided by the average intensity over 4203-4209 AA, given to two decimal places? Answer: 0.91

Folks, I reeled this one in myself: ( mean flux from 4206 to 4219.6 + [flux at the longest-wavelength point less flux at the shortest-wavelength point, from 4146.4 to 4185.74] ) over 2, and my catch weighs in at 4.2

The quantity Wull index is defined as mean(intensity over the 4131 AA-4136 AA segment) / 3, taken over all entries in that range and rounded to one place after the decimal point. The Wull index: 2.4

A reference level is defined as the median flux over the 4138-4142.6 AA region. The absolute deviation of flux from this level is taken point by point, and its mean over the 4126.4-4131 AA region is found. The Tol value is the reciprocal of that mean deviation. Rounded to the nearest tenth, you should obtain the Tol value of 1.3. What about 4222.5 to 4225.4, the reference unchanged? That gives 2.9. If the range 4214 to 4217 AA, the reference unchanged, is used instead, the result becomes 0.8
